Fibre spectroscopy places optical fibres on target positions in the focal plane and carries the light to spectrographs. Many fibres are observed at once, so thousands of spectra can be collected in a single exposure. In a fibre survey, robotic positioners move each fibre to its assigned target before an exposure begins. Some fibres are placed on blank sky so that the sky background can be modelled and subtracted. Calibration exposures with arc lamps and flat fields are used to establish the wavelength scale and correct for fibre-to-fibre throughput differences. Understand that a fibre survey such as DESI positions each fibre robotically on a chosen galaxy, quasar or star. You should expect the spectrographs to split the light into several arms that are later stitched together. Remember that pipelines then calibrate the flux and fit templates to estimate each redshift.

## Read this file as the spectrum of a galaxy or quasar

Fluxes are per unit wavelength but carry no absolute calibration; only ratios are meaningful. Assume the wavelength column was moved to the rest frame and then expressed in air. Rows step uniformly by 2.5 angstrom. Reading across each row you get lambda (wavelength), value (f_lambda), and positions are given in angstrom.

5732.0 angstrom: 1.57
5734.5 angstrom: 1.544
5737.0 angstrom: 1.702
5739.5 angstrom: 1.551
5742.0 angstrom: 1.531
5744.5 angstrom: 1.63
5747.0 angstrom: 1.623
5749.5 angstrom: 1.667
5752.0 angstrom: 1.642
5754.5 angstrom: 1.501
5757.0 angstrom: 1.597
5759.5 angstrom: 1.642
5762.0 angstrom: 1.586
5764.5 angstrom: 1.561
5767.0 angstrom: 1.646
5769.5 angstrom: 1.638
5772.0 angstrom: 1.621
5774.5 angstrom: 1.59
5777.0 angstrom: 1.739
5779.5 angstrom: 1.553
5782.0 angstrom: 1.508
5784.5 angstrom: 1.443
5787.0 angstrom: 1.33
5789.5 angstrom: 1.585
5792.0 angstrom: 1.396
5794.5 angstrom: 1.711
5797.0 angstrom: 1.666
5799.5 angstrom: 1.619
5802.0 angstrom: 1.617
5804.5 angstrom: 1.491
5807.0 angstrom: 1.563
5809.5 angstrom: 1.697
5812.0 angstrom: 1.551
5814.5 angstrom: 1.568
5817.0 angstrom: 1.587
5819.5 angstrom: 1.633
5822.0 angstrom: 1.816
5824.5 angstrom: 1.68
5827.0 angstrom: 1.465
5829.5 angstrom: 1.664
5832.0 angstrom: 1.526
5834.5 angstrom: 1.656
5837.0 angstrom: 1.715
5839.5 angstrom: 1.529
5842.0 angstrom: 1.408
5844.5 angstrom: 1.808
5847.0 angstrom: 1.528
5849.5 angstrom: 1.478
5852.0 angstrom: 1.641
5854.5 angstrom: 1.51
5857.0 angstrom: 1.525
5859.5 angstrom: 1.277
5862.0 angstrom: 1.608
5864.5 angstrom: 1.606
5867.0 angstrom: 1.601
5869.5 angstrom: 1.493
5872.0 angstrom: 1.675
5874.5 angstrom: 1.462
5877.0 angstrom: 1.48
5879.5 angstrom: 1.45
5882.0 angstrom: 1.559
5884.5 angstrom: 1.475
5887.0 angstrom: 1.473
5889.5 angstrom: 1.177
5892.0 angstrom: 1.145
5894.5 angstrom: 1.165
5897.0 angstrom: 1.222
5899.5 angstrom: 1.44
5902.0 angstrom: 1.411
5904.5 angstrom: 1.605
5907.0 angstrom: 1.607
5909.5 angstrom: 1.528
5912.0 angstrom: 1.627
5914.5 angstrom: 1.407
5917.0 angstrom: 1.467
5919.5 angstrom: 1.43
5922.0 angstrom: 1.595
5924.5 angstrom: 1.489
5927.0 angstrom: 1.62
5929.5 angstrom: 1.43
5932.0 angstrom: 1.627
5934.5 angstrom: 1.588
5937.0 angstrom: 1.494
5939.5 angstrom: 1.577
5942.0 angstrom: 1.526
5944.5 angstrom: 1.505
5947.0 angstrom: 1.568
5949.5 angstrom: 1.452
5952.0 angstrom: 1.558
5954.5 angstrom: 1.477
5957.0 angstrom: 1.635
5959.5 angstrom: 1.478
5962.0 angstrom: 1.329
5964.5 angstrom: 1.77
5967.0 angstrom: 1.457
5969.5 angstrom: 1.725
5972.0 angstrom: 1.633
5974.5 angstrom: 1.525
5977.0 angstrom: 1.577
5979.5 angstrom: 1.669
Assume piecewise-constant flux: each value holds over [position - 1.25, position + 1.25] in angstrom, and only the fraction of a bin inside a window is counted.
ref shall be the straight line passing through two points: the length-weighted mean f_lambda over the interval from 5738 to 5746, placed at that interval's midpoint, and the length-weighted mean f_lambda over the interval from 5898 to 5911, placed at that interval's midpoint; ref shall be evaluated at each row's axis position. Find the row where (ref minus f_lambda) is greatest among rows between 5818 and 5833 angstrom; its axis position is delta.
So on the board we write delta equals 5827.0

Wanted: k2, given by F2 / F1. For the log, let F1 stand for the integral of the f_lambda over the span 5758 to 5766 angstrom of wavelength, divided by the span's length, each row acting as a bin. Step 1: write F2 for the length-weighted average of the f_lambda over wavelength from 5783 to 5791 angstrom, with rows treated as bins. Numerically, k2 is 0.91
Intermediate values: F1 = 1.60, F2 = 1.45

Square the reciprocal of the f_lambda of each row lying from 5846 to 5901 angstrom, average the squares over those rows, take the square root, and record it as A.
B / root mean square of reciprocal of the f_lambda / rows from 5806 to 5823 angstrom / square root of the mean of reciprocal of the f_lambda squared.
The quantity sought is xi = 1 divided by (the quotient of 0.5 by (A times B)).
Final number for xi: 0.863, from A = 0.701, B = 0.616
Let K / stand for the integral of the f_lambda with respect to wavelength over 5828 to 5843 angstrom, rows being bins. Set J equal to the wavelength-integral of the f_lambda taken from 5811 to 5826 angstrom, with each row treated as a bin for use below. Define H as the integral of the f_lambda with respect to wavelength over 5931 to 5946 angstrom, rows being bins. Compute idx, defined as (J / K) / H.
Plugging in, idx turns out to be 0.0444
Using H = 23.3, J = 24.6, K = 23.8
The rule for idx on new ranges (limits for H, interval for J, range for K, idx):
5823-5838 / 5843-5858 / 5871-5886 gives 0.0430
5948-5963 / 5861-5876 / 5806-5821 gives 0.0438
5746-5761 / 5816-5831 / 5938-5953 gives 0.0443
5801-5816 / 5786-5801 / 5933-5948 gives 0.0425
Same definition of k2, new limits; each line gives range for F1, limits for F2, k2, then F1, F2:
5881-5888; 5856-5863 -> 0.97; 1.50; 1.46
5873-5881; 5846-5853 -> 1.05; 1.47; 1.55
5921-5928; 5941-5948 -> 0.98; 1.57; 1.53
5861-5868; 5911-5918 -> 0.93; 1.61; 1.50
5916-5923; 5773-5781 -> 1.09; 1.49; 1.62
